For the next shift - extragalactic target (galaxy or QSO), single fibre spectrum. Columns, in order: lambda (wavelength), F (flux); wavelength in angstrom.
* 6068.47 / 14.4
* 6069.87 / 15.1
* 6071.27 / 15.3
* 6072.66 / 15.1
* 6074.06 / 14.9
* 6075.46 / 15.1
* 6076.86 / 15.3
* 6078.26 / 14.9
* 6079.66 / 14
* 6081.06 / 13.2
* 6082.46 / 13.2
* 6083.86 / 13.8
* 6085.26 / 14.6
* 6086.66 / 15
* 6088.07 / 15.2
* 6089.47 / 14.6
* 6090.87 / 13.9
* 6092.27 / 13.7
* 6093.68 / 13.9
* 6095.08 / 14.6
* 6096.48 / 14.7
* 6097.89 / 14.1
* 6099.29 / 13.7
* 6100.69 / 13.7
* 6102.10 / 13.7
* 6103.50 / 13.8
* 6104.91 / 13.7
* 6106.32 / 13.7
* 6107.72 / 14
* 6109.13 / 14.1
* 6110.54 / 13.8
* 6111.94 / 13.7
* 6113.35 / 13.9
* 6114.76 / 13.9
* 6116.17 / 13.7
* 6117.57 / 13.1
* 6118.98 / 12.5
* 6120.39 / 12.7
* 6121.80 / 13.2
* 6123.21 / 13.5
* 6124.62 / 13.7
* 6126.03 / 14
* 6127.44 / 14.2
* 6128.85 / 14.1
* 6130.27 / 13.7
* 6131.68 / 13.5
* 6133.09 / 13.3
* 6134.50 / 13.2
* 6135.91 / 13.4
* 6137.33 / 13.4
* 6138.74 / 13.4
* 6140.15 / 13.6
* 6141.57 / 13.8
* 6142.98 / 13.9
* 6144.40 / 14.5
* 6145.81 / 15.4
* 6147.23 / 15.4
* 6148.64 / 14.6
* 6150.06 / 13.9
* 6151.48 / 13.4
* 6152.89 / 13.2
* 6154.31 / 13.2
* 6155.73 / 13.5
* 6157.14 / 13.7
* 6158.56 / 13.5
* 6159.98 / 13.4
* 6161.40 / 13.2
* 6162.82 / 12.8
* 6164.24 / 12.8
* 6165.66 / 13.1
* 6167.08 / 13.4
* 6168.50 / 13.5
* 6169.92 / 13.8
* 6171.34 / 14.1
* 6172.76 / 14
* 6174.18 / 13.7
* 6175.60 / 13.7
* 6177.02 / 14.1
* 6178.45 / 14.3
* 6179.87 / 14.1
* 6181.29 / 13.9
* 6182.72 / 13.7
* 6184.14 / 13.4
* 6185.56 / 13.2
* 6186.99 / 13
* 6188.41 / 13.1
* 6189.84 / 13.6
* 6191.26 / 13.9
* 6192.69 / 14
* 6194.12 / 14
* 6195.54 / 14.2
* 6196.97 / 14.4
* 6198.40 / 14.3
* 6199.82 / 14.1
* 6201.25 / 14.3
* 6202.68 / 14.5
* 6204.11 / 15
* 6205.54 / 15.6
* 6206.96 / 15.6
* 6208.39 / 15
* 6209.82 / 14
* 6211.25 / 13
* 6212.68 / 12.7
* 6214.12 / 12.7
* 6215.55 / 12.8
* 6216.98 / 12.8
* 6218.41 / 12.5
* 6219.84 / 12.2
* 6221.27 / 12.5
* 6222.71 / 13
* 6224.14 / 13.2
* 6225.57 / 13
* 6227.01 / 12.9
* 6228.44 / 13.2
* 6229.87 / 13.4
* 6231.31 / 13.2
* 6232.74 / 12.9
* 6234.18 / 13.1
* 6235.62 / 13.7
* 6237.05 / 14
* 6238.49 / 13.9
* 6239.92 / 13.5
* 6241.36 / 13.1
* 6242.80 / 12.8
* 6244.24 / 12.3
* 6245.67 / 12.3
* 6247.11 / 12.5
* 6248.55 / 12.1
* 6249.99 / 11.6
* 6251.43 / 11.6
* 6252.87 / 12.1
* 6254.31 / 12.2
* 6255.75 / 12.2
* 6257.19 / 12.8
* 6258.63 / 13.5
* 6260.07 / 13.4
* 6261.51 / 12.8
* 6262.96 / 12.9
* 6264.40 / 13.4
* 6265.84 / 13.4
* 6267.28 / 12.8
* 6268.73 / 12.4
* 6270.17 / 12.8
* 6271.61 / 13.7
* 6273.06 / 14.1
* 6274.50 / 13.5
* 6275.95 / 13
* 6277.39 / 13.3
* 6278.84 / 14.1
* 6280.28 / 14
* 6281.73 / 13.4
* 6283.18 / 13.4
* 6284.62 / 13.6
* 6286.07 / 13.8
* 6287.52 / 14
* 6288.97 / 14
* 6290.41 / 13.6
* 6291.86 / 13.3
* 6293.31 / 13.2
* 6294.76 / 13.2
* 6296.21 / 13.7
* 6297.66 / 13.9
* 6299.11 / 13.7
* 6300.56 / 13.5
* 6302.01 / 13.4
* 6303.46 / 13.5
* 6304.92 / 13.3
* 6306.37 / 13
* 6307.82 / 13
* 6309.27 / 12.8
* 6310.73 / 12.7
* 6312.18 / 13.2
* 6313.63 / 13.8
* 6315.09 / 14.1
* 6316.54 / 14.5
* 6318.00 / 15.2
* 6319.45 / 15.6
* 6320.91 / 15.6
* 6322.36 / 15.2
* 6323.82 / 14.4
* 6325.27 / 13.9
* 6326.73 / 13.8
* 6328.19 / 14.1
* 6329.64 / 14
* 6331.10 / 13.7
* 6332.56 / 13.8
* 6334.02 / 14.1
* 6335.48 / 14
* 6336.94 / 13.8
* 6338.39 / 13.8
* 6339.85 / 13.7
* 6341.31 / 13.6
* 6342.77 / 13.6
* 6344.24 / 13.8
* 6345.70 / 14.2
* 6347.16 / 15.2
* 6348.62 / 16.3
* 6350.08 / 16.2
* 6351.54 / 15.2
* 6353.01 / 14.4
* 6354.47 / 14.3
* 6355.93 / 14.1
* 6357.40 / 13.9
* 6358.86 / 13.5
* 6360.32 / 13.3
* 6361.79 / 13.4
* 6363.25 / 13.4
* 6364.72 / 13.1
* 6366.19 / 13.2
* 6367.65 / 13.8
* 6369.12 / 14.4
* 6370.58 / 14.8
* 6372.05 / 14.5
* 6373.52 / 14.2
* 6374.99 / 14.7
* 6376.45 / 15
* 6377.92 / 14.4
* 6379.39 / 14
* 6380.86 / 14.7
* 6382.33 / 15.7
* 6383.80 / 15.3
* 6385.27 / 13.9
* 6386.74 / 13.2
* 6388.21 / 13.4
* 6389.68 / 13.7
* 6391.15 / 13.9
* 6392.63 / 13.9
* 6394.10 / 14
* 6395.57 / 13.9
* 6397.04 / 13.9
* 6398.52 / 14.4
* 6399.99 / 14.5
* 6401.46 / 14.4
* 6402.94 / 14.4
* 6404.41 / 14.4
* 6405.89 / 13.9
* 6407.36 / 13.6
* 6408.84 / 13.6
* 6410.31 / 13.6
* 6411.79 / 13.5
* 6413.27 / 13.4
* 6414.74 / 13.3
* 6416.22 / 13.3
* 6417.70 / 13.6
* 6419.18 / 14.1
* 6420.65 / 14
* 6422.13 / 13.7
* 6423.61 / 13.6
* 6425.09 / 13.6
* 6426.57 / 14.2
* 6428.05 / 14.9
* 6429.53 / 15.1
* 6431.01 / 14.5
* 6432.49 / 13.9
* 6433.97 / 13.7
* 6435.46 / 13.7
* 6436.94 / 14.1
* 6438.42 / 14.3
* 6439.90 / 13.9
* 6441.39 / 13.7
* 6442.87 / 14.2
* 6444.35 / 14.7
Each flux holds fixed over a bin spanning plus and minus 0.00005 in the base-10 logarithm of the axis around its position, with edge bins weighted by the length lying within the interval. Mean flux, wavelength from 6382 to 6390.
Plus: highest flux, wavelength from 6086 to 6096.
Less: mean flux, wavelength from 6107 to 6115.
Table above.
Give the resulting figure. 15.5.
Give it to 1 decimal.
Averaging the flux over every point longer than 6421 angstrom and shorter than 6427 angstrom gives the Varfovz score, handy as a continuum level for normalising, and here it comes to 13.8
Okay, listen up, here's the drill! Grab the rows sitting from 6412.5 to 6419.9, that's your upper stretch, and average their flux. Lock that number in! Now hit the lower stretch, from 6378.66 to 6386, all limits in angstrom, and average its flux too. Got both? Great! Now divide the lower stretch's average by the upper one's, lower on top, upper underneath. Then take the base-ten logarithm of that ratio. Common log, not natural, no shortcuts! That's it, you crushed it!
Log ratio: 0.036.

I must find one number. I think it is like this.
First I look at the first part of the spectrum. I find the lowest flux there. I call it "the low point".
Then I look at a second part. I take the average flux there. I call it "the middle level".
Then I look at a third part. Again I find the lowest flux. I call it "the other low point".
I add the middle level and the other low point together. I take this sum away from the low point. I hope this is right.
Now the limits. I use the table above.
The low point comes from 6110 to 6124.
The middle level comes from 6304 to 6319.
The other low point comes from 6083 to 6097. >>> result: -14.8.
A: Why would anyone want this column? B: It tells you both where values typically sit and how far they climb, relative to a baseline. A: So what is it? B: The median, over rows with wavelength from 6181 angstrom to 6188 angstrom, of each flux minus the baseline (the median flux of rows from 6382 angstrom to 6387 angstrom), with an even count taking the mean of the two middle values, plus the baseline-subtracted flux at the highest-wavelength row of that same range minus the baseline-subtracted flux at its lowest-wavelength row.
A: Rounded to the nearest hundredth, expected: -2.10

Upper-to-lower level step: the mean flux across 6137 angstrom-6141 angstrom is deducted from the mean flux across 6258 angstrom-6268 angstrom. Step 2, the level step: -0.3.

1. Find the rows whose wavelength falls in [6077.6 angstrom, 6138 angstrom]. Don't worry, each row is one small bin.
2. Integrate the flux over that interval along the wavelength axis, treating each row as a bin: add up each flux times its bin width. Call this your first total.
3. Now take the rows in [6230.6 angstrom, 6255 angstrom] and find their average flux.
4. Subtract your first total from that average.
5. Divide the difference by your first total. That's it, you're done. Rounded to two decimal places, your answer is -0.98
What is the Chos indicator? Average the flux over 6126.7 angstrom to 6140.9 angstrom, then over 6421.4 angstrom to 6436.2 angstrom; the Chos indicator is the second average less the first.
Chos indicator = 0.51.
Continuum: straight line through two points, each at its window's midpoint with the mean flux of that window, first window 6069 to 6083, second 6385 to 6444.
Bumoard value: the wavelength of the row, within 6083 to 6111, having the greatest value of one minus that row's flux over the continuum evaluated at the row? 6092.27 angstrom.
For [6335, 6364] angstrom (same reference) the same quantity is 6360.32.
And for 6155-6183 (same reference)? 6162.82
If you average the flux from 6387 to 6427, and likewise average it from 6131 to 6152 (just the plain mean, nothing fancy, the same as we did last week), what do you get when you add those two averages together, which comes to 27.8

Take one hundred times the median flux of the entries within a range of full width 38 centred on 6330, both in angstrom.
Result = 1400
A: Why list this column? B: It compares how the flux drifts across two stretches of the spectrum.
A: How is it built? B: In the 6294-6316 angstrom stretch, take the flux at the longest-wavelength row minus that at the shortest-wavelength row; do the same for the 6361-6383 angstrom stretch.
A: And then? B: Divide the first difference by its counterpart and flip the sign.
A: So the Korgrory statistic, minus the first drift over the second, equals -0.39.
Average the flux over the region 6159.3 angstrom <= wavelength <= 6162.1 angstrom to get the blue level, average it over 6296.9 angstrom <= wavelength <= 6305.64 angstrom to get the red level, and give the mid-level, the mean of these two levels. 13.4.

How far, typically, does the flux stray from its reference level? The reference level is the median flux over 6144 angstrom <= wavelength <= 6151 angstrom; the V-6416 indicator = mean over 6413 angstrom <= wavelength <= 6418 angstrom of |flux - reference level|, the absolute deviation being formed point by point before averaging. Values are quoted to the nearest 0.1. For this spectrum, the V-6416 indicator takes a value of 1.2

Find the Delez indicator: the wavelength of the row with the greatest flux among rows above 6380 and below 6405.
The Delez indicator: 6382.33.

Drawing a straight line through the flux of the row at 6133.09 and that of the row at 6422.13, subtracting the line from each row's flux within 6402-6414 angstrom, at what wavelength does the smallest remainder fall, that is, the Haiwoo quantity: 6413.27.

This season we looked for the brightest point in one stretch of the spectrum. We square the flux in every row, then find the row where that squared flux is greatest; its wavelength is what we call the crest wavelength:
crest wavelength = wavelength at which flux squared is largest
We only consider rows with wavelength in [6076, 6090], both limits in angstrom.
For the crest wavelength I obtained 6076.86 angstrom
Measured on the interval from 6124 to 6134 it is 6127.44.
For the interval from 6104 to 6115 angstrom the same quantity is 6109.13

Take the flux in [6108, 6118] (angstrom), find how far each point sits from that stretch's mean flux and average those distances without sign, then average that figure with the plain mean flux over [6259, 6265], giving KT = 6.67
